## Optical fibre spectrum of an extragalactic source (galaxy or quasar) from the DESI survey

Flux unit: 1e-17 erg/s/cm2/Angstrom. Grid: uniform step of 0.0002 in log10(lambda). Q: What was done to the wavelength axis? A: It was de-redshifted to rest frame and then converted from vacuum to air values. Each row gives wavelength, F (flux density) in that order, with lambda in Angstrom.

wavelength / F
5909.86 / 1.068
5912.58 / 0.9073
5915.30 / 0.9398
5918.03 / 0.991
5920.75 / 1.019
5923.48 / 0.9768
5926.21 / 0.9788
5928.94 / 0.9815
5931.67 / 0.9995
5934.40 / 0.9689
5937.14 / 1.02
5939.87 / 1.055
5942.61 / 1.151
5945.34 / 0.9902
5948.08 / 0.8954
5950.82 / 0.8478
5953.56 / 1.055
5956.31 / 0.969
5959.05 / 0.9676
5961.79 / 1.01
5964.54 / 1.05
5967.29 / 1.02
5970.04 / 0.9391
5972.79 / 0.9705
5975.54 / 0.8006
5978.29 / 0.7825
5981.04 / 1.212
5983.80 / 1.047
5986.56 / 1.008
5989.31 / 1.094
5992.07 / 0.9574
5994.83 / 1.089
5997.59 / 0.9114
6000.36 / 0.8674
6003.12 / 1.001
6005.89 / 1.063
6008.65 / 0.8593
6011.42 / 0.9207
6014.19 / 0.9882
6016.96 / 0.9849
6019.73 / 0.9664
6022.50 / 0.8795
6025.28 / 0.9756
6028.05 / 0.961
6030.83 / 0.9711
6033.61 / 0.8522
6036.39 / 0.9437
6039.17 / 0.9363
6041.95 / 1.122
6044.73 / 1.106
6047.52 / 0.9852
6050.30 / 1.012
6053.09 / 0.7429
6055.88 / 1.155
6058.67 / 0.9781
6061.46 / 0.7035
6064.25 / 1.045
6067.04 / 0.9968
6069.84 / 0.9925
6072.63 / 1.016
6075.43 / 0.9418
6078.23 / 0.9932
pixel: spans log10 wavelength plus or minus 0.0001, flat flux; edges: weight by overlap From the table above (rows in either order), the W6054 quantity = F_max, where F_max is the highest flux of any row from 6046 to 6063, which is 1.155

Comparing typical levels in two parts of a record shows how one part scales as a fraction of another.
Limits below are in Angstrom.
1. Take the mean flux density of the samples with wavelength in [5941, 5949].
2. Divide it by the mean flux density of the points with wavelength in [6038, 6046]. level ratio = 0.96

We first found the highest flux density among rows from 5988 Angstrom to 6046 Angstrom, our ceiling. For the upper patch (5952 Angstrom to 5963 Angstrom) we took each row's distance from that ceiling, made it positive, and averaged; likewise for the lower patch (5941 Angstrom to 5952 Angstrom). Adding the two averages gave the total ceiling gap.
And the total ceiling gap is 0.29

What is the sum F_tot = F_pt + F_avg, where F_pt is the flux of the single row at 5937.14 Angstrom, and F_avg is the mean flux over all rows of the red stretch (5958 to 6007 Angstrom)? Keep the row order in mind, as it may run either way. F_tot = 2.01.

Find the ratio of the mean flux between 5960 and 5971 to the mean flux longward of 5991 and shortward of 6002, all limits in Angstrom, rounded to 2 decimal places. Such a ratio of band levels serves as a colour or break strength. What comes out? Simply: 1.05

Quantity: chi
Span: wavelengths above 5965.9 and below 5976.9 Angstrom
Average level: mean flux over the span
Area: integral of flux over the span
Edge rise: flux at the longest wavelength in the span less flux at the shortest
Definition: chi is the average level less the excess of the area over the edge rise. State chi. -9.5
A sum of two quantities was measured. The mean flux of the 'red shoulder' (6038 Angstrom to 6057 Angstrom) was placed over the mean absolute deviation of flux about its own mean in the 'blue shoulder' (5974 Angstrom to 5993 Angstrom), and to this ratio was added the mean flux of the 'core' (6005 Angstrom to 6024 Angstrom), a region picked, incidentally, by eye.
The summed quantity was 9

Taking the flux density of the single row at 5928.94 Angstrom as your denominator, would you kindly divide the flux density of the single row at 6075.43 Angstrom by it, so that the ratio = 0.96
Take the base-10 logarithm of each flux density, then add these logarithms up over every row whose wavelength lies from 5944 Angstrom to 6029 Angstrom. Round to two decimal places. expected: -0.46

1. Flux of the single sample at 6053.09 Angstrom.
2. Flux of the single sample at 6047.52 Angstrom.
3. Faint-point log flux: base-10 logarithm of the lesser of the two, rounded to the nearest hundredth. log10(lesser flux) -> -0.13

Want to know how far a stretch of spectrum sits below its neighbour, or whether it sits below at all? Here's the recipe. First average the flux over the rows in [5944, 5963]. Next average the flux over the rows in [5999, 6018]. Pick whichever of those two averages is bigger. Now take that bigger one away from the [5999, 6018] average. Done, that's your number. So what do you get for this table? -0.007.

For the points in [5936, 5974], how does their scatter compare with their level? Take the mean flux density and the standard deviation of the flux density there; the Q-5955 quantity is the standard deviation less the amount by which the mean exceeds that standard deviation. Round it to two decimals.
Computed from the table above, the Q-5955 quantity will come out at -0.85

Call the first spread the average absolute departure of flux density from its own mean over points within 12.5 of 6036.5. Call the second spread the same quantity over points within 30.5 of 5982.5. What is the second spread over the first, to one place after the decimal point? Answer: 1.3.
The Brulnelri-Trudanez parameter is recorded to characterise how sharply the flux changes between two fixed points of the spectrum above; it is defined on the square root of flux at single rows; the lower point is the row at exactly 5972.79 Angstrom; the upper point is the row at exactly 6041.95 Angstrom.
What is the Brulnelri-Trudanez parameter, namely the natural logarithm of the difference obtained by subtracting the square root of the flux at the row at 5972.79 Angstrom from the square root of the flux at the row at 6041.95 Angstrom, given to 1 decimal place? -2.6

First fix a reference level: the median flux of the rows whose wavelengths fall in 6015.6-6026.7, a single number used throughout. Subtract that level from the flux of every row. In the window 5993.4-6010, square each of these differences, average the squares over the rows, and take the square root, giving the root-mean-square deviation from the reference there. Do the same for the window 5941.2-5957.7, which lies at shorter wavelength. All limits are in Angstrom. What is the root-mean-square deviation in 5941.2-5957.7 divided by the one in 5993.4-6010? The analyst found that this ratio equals 1.1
